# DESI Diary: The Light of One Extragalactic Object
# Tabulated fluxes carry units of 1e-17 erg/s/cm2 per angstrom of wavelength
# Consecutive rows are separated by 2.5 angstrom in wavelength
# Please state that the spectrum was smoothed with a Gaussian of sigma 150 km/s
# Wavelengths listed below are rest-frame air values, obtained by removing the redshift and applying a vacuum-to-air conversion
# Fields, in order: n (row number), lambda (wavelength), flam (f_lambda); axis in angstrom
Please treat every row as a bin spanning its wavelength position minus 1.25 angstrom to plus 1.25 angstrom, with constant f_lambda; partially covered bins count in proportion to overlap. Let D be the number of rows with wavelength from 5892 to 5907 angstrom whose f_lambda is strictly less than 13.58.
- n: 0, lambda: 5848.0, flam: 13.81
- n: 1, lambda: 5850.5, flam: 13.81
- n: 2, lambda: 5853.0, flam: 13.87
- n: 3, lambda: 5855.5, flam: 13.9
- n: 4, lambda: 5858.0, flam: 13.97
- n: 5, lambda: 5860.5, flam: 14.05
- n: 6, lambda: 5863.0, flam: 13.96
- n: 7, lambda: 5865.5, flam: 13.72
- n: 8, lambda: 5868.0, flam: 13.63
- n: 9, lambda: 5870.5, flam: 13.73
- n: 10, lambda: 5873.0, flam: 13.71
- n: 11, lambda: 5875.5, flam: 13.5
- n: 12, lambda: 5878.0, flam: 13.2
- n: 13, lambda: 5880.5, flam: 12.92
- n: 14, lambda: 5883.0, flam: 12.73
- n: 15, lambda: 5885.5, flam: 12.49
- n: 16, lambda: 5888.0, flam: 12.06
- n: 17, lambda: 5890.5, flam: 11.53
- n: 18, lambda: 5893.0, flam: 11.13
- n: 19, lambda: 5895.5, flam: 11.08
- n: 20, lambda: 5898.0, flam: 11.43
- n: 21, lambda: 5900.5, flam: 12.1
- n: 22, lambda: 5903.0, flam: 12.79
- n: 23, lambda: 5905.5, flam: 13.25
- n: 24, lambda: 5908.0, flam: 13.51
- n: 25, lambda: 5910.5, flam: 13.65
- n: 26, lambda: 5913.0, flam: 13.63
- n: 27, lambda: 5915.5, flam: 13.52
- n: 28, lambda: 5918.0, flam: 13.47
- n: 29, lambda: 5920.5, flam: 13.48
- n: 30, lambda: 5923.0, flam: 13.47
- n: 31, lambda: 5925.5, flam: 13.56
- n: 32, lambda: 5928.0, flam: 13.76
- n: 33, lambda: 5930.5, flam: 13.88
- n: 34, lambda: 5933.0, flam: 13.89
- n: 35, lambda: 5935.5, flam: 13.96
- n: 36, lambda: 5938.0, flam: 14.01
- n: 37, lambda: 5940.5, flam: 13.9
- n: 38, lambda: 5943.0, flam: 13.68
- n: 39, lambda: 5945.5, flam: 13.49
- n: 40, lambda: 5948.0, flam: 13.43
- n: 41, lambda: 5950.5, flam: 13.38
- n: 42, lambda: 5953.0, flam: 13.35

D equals 6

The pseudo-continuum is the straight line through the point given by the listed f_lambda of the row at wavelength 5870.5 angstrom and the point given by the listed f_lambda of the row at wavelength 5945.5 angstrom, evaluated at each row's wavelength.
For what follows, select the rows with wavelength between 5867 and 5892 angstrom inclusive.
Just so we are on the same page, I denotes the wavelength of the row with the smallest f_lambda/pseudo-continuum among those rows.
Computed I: 5890.5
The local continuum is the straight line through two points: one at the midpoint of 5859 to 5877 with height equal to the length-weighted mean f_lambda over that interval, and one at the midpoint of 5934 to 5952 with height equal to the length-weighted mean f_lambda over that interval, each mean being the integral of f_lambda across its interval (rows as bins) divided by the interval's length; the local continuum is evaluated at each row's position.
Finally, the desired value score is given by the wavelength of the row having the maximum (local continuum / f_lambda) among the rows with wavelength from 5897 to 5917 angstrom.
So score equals 5898.0 angstrom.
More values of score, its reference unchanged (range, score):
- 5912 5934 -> 5918.0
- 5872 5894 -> 5893.0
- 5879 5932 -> 5895.5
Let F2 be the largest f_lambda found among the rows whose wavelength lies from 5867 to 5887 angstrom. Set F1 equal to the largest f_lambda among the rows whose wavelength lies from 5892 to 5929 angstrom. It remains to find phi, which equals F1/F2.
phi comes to 1.00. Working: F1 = 13.76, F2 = 13.73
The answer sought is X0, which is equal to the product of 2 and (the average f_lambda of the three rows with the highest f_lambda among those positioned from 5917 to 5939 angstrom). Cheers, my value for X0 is 27.9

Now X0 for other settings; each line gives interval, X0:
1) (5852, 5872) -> 28.0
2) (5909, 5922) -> 27.2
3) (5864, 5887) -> 27.4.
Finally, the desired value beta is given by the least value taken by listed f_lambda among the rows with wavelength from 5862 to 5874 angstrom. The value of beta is 13.63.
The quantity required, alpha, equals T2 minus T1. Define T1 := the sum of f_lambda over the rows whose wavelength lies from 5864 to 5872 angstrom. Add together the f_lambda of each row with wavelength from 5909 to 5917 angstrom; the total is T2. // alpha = -0.3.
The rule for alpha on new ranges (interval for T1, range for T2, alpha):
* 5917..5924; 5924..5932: 0.8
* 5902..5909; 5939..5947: 1.5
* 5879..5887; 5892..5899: -4.5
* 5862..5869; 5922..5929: -0.5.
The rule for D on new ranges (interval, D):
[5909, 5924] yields 4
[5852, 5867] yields 0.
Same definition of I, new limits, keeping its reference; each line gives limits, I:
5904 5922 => 5905.5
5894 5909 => 5895.5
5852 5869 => 5868.0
